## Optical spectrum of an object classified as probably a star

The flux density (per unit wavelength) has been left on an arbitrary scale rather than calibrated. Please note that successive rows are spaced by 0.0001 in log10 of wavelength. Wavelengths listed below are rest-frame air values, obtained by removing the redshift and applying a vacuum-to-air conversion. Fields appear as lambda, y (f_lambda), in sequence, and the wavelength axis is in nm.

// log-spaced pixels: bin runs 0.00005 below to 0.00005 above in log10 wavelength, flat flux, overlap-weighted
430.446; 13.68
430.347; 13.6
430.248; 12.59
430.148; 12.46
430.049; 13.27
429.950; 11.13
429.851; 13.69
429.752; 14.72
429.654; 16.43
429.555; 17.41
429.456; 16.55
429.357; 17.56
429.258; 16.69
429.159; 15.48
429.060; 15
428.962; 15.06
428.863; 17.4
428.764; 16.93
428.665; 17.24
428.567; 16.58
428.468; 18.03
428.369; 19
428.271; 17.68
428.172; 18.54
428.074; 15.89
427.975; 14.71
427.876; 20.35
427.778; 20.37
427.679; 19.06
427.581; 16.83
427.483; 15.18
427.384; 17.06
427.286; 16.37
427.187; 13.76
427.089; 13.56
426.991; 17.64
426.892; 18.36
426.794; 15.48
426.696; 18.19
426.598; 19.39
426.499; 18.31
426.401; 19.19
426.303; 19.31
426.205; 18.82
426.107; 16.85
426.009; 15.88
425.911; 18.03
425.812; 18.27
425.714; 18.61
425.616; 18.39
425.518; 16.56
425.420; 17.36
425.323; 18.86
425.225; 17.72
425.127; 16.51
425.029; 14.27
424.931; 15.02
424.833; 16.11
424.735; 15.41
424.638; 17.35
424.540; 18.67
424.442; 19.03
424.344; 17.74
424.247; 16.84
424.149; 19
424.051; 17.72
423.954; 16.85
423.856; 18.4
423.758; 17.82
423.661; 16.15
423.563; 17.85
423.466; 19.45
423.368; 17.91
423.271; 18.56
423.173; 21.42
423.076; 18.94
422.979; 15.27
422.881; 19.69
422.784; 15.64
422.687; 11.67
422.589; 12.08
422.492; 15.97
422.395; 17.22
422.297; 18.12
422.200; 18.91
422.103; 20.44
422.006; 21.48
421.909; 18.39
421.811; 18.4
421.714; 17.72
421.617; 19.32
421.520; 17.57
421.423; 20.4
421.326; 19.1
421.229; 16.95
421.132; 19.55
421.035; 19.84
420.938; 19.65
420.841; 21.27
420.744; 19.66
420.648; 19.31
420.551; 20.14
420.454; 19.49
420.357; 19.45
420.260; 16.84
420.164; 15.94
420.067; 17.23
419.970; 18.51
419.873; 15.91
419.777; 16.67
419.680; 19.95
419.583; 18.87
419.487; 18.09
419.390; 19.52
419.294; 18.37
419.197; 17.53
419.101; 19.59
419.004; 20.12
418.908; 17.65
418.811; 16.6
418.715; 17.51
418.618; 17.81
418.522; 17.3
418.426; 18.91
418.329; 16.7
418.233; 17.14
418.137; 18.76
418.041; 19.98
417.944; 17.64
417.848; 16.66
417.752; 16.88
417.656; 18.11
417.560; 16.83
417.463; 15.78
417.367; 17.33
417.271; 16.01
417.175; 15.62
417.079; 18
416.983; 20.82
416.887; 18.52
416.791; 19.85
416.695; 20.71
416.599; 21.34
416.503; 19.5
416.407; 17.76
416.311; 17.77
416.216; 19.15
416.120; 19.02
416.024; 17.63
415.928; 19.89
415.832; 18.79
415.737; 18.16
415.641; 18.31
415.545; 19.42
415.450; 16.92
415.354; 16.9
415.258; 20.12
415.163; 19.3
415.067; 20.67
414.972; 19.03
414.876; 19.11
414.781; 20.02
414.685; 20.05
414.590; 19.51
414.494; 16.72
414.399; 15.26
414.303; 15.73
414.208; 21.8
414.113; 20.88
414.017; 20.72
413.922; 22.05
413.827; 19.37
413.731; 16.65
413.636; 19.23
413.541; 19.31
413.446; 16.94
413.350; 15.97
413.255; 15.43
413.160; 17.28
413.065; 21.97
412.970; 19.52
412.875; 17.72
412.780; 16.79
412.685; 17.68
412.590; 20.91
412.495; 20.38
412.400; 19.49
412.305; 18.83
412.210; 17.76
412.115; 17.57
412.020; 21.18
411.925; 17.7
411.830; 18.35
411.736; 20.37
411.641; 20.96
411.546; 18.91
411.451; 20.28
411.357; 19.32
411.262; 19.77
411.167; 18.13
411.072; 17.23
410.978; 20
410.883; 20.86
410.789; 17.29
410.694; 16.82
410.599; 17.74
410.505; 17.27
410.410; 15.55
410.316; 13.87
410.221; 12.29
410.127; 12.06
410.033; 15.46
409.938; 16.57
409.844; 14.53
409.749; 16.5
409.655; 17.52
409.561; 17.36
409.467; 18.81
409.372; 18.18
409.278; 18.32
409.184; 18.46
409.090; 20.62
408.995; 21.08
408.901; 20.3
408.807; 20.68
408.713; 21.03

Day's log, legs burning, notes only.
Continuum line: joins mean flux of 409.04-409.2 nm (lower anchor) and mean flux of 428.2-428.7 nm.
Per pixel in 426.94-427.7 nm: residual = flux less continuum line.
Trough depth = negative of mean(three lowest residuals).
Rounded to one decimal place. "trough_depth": 3.7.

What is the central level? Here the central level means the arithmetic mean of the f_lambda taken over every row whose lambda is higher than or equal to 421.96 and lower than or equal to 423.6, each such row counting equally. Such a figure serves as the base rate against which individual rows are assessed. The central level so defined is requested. 17.7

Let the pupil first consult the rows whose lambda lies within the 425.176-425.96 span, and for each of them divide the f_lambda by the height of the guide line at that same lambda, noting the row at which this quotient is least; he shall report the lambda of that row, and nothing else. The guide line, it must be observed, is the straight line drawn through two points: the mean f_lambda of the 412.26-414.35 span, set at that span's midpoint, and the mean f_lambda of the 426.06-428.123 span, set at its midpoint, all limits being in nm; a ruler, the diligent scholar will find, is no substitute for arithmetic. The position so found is 425.518 nm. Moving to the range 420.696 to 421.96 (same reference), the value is 421.229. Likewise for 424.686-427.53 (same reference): 427.089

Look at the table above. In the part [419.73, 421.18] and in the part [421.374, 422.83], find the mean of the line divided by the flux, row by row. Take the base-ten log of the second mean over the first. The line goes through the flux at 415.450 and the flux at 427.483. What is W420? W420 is 0.028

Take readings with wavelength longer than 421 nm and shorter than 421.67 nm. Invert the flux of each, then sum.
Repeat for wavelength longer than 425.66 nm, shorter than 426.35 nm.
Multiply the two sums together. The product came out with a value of 0.145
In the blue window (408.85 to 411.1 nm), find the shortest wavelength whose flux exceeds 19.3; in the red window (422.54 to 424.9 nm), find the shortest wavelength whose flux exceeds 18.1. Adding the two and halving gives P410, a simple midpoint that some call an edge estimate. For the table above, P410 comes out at 415.89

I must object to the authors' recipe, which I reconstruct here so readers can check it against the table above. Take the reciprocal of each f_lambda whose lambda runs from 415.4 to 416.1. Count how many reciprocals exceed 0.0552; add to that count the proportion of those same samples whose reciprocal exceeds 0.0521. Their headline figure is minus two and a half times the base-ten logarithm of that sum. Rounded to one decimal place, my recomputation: -1.1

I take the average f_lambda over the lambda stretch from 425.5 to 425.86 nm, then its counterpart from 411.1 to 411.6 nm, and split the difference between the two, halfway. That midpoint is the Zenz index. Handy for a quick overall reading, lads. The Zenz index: 18.6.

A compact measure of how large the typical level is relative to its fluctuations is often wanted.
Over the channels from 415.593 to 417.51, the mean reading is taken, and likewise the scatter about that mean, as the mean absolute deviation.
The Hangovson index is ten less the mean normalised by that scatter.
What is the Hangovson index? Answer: -4.7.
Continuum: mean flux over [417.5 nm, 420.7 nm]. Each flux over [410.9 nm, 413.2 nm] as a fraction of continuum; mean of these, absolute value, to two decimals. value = 1.06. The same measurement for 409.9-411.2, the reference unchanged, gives 0.91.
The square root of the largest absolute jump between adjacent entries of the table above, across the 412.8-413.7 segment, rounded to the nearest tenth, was 2.2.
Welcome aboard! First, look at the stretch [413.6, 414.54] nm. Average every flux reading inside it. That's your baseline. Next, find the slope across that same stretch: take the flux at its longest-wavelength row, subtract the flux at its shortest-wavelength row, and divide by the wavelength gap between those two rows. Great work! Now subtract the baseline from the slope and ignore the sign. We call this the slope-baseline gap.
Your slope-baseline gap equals 21.8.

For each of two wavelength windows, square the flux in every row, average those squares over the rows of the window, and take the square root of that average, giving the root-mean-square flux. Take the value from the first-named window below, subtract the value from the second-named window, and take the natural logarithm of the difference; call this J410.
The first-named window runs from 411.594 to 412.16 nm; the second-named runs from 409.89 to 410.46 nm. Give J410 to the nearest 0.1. 1.6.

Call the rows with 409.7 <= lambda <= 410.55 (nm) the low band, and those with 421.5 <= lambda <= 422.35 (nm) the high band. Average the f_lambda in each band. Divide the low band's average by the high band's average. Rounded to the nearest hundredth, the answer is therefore 0.79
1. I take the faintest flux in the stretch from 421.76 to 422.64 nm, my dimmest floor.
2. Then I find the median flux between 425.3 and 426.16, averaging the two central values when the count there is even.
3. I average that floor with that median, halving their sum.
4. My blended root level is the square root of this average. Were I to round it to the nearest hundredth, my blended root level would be 3.88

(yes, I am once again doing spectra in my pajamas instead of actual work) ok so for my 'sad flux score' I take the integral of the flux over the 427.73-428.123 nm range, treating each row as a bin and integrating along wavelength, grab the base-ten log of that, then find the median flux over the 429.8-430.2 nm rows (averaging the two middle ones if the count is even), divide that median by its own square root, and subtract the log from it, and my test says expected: 2.74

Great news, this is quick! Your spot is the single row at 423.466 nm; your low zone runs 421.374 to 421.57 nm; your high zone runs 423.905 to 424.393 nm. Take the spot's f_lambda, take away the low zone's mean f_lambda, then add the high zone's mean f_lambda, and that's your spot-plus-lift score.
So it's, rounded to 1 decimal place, 18.1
